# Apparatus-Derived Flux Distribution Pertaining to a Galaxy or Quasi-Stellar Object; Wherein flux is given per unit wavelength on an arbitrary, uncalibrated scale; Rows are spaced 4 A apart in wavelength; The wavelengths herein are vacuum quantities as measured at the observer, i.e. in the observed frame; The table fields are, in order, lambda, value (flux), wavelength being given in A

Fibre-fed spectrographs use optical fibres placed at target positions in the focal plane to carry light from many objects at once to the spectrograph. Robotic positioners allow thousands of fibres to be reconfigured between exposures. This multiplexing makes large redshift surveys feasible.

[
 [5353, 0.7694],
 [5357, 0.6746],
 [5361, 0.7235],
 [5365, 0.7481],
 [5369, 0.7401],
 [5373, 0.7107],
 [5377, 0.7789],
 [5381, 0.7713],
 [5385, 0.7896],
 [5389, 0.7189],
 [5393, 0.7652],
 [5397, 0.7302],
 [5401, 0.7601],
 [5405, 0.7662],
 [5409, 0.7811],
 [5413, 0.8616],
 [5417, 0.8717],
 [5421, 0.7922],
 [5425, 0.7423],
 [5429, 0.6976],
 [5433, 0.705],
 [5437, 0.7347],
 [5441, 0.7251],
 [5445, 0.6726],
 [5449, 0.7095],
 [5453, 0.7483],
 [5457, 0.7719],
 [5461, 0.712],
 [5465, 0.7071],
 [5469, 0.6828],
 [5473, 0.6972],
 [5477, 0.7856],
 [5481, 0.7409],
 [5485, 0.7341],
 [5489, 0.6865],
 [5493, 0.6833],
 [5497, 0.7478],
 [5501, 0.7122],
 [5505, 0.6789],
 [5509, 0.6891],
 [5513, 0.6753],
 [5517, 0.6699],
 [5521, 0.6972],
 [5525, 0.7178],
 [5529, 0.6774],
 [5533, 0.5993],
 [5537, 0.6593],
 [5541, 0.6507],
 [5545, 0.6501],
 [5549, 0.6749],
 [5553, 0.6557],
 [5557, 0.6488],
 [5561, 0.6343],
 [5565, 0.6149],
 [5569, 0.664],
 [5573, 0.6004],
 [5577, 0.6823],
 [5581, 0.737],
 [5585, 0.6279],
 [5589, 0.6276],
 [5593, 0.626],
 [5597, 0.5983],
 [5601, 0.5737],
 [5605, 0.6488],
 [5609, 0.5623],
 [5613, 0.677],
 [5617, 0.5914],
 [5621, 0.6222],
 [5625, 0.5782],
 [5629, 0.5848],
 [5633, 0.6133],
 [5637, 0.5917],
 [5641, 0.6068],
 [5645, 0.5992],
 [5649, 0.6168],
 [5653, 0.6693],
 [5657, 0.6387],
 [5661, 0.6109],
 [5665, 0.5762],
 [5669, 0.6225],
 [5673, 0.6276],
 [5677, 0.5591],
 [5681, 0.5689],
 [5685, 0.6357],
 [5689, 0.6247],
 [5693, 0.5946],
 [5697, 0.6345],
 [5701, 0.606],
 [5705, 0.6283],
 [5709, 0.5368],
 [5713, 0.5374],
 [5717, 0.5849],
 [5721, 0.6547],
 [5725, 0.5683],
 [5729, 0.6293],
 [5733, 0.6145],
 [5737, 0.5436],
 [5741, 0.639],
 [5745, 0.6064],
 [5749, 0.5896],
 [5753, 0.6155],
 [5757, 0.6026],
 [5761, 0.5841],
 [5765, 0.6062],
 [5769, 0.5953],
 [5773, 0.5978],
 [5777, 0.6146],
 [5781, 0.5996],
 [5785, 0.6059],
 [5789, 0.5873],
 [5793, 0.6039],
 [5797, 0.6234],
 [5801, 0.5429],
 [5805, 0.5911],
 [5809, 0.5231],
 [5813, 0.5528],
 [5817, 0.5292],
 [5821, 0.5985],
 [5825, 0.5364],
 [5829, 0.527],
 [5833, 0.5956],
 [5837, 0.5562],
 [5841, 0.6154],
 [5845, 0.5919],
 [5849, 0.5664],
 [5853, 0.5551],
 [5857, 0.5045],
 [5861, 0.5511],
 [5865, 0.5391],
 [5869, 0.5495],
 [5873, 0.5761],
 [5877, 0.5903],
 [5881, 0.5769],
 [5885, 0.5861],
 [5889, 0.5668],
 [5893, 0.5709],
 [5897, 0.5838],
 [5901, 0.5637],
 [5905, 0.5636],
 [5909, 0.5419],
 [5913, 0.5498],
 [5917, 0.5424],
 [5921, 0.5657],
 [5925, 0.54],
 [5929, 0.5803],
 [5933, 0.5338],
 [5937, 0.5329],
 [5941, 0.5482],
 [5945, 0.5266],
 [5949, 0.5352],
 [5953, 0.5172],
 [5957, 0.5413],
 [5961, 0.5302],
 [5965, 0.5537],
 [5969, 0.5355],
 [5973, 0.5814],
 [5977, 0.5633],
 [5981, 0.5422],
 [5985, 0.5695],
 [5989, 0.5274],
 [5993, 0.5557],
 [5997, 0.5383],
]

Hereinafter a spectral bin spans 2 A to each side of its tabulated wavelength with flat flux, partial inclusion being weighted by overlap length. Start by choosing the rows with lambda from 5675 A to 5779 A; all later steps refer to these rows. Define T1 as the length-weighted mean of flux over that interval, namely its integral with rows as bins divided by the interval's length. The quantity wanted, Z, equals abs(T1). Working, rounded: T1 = 0.599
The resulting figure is 0.599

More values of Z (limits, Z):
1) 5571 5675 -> 0.620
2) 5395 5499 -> 0.740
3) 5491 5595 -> 0.665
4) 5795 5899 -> 0.565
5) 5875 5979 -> 0.555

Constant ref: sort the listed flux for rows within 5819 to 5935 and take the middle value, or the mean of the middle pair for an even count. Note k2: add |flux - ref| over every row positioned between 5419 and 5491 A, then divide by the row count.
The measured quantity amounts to 0.16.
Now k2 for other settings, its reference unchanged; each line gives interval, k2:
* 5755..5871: 0.03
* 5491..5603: 0.10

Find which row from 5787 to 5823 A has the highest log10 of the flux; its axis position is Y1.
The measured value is 5797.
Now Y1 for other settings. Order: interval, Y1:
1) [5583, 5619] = 5613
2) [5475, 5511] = 5477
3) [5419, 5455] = 5421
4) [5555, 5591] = 5581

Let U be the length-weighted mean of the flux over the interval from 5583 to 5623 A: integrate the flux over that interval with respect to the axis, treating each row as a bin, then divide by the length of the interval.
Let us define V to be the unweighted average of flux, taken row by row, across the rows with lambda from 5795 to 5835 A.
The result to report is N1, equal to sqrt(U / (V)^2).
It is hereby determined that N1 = 1.40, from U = 0.62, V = 0.56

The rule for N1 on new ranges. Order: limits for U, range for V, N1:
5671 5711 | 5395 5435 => 1.01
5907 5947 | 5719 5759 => 1.22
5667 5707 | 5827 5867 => 1.39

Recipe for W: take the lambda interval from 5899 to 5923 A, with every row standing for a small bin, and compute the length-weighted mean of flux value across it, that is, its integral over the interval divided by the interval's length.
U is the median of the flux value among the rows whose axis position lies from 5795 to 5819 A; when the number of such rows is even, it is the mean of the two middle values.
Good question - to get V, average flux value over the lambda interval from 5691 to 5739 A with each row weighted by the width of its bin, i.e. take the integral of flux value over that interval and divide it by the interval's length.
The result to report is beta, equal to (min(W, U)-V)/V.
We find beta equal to -0.08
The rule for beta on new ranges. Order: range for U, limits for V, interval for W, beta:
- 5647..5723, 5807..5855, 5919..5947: -0.03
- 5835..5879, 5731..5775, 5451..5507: -0.07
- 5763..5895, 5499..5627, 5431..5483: -0.11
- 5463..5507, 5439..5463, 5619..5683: -0.16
